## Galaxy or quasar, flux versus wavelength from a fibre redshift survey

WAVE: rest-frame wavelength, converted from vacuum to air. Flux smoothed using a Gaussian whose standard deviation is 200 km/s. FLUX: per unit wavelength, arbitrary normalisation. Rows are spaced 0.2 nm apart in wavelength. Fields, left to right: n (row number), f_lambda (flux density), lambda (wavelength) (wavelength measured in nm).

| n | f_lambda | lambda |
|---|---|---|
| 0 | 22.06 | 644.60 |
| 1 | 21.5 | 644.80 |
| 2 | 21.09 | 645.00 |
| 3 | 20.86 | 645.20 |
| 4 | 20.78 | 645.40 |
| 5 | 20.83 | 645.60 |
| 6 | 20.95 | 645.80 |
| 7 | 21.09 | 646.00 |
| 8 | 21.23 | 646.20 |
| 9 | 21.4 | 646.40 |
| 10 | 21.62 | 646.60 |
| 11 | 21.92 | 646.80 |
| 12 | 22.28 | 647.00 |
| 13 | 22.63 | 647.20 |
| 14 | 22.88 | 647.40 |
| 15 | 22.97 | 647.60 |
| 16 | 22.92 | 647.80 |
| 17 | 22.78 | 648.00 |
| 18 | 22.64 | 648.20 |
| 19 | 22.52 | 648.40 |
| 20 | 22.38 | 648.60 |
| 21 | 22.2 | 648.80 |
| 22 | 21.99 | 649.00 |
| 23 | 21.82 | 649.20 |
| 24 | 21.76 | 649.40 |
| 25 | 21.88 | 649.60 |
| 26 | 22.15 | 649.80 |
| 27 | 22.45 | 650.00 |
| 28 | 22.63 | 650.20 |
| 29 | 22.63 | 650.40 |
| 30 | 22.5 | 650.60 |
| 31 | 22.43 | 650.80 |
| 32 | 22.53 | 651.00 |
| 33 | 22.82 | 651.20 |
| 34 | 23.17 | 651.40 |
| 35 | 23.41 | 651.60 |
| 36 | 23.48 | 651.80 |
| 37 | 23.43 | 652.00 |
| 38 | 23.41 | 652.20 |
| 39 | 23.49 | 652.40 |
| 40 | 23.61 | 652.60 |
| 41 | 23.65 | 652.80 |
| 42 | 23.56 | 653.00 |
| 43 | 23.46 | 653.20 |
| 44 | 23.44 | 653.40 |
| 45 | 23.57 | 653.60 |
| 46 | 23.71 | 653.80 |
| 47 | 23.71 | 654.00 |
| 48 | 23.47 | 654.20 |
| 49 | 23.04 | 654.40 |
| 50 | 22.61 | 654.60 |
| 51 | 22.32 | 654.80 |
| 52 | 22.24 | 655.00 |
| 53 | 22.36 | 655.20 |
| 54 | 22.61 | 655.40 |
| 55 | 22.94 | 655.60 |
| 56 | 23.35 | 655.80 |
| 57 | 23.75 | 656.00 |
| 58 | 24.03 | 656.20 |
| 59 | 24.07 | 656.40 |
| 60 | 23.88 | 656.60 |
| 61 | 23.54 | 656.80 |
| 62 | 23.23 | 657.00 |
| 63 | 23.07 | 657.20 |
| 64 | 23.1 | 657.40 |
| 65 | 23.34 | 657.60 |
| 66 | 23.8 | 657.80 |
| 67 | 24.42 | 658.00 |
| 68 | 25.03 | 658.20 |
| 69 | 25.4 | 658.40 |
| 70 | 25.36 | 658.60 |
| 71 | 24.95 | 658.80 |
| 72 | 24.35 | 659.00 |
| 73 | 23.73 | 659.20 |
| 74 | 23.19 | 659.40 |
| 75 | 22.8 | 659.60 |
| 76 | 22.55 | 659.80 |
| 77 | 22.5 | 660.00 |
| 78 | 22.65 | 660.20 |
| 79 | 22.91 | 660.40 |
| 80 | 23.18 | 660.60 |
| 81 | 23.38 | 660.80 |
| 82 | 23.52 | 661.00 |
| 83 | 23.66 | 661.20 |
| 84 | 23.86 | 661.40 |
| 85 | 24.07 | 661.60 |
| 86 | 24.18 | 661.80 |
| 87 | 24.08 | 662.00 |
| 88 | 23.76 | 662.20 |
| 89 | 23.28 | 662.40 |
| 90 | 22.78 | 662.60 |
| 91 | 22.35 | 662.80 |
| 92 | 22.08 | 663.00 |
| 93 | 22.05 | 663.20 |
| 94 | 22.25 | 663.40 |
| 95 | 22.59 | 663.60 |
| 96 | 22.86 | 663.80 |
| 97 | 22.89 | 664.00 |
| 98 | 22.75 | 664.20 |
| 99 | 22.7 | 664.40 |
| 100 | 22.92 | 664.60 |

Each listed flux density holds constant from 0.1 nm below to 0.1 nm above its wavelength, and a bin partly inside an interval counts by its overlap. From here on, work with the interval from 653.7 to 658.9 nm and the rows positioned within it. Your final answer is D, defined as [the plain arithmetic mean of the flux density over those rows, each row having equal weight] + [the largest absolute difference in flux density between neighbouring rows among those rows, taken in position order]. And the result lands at 24.2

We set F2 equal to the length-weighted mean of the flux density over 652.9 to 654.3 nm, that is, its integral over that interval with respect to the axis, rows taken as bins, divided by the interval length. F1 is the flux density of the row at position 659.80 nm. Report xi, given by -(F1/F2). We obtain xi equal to -0.96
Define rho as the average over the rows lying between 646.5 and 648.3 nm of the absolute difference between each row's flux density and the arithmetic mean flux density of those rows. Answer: 0.4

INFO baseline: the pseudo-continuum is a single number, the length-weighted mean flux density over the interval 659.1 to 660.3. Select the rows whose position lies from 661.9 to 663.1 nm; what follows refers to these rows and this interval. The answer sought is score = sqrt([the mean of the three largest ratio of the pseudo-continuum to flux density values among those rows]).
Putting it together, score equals 1.01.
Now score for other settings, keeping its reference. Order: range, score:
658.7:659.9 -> 1.00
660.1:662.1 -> 1.00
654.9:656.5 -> 1.01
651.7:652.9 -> 0.99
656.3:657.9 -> 1.00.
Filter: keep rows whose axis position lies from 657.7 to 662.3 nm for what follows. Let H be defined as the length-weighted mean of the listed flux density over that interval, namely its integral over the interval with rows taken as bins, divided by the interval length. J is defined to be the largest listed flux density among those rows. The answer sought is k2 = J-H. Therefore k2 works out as 1.6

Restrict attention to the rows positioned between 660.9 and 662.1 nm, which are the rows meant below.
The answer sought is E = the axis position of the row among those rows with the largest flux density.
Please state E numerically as 661.80 nm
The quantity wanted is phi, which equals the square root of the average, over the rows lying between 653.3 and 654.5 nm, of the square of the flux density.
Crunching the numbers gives 23.5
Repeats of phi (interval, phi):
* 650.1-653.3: 23.1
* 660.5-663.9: 23.2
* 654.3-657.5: 23.1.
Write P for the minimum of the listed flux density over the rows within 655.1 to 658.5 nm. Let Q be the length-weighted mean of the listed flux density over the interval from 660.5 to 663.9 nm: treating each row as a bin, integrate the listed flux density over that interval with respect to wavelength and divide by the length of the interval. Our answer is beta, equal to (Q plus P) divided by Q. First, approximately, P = 22.36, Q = 23.2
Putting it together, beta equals 1.96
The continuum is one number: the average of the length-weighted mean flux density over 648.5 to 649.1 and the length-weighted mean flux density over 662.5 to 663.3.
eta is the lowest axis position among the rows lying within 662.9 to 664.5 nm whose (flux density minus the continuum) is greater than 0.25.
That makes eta 663.60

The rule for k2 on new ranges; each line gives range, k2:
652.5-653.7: 0.1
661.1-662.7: 0.5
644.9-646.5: 0.4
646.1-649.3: 0.7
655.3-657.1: 0.6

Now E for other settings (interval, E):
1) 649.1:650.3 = 650.20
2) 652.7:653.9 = 653.80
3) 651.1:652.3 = 651.80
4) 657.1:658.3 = 658.20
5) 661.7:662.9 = 661.80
